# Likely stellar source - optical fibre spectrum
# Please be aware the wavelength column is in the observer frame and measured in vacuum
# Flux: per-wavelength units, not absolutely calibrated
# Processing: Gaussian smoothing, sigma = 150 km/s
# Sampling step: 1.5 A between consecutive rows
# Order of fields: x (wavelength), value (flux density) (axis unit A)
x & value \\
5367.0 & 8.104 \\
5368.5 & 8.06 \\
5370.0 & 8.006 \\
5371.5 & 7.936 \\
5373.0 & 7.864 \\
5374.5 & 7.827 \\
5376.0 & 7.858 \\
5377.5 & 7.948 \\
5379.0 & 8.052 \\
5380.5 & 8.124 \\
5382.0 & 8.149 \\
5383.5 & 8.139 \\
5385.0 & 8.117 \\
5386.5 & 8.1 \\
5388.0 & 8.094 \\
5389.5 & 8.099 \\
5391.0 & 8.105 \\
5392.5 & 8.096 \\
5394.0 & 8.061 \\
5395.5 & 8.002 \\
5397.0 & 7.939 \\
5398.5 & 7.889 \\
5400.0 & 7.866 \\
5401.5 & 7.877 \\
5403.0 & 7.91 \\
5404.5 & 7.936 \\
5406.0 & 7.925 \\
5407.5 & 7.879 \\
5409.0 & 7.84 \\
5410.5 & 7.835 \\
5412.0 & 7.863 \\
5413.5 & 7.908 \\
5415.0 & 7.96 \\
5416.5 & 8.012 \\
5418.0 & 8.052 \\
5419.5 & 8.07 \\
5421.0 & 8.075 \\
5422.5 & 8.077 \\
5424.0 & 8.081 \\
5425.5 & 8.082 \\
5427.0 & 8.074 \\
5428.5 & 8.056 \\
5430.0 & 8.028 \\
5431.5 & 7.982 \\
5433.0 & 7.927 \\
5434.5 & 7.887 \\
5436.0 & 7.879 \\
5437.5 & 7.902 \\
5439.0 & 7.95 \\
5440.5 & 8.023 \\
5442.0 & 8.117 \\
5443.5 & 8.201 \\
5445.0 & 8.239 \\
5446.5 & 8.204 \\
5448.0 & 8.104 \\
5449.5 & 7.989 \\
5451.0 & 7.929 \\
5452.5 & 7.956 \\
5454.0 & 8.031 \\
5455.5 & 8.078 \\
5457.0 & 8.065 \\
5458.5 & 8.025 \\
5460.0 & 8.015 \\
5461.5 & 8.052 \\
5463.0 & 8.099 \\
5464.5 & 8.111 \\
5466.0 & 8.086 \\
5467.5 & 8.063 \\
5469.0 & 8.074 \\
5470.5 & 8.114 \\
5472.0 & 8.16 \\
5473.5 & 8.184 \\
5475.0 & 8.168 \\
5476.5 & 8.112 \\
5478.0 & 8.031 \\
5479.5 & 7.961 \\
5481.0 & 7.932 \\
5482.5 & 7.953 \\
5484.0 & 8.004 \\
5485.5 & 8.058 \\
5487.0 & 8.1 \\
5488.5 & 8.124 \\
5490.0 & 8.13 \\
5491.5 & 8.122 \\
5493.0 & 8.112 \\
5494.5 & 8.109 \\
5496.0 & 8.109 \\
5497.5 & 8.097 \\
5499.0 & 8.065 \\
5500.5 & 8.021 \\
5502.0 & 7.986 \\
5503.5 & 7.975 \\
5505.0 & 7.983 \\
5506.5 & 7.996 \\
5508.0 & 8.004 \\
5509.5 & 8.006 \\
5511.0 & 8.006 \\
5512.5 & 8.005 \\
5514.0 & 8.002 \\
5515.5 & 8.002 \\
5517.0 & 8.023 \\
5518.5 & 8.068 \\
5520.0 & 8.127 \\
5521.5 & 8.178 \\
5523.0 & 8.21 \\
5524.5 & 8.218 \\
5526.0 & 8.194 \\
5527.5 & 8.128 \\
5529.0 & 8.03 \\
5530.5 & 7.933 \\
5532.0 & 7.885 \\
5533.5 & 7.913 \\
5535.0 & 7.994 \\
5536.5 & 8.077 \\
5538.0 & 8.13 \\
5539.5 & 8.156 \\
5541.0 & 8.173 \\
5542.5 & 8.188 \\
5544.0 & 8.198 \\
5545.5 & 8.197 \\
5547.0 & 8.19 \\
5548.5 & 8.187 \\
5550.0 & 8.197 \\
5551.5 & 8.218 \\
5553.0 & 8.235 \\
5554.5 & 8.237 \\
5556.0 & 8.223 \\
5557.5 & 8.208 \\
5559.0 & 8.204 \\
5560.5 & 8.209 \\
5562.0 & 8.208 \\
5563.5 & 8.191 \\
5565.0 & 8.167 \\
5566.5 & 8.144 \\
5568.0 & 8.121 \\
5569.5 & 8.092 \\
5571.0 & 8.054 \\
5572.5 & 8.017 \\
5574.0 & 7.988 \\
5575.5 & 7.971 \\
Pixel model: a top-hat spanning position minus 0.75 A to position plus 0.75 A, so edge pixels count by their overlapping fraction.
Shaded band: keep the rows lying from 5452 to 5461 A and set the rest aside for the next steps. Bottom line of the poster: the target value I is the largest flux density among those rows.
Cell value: 8.078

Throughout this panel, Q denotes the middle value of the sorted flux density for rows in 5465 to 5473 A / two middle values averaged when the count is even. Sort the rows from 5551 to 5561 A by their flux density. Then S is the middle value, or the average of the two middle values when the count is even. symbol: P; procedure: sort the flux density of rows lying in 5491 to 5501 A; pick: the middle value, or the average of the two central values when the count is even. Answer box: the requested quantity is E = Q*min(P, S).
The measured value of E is 65.6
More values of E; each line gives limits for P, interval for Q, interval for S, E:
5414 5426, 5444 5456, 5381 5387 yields 65.0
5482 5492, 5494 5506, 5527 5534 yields 63.8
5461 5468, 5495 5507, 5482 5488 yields 64.3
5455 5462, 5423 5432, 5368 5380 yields 64.1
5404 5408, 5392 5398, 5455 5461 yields 63.6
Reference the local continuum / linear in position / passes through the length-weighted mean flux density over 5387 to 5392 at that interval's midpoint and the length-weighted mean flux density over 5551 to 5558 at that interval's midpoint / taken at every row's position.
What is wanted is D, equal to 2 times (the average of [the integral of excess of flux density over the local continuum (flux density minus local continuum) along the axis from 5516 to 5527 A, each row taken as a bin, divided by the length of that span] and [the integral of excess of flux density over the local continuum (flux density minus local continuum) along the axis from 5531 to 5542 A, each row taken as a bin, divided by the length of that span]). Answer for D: -0.22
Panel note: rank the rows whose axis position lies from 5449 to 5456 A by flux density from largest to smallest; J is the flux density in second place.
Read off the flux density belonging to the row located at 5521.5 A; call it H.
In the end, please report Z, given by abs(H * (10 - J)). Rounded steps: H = 8.178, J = 8.031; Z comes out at 16.1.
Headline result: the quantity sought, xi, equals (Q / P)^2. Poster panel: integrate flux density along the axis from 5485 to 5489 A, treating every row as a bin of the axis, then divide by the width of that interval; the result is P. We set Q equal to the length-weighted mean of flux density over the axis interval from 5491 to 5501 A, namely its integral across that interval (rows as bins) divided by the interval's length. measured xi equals 1.00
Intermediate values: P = 8.09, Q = 8.09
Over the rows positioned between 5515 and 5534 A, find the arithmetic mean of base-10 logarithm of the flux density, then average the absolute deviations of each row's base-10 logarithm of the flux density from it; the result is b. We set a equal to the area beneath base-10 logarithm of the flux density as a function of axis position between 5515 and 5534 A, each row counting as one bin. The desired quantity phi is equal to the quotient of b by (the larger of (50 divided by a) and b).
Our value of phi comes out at 0.0018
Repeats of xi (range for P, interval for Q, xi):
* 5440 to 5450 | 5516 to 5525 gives 1.00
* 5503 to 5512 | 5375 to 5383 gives 1.01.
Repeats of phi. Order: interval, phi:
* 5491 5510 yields 0.0010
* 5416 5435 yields 0.0009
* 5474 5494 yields 0.0013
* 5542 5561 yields 0.0002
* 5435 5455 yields 0.0020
